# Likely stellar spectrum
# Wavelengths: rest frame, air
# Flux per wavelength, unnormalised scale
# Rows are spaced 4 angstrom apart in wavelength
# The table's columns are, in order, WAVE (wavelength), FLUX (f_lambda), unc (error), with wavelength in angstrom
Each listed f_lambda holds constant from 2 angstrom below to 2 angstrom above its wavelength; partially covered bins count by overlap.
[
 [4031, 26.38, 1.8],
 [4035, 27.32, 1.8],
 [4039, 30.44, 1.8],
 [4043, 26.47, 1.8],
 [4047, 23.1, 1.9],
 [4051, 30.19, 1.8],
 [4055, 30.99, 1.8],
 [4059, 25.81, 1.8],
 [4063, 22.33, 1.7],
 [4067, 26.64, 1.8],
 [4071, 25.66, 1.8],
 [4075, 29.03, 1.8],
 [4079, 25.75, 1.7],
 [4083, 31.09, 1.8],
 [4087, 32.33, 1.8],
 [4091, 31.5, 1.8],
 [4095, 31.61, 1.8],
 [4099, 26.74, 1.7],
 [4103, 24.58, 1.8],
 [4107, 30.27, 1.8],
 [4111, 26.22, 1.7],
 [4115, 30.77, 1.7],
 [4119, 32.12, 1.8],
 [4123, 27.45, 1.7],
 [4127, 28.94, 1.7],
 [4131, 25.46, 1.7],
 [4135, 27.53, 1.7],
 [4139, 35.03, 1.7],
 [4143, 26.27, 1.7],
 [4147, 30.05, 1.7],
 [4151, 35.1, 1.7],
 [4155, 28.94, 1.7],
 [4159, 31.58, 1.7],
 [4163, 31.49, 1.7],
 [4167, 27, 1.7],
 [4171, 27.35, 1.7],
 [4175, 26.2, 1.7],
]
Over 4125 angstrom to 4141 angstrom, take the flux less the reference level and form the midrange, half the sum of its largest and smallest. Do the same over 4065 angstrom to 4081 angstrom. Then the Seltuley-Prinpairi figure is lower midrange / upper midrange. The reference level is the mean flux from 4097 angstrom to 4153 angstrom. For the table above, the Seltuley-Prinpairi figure -1.4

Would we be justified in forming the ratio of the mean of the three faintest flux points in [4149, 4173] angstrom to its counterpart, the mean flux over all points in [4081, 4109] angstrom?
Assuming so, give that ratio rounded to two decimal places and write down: 0.93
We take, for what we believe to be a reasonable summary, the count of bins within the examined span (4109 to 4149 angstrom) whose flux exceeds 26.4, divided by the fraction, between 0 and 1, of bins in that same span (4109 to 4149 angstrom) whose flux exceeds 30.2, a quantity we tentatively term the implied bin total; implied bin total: 23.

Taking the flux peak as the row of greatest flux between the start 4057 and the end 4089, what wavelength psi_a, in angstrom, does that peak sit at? 4087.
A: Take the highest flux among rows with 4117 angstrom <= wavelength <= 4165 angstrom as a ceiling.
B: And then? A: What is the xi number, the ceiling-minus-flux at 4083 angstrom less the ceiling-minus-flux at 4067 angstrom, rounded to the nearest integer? -4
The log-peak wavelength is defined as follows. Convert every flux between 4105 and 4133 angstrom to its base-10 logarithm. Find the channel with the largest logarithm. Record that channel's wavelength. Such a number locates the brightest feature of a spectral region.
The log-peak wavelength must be 4119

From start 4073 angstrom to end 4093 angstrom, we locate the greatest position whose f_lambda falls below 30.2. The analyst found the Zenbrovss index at 4079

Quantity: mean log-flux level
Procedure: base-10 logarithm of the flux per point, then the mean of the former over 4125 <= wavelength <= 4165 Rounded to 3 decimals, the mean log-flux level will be 1.475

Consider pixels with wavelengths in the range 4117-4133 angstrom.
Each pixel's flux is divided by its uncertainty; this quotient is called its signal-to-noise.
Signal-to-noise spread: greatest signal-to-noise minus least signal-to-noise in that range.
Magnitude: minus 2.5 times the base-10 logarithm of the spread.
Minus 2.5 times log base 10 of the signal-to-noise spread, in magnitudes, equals -1.1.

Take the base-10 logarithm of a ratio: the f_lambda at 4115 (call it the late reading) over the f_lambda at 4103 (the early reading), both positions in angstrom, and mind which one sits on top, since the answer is 0.10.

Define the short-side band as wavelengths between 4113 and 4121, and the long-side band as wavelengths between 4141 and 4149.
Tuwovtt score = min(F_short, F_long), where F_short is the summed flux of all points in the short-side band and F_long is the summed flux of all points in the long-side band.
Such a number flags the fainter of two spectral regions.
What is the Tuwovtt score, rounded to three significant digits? 56.3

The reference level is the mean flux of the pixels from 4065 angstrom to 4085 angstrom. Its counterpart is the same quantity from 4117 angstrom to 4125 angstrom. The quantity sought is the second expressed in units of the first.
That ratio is 1.08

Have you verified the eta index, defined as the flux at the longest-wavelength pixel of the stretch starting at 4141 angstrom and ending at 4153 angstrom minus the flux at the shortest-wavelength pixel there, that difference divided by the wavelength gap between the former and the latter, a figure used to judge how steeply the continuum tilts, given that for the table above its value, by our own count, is 1.10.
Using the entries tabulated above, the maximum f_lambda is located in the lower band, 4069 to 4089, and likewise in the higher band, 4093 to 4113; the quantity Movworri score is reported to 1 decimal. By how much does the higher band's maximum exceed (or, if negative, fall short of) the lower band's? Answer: -0.7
